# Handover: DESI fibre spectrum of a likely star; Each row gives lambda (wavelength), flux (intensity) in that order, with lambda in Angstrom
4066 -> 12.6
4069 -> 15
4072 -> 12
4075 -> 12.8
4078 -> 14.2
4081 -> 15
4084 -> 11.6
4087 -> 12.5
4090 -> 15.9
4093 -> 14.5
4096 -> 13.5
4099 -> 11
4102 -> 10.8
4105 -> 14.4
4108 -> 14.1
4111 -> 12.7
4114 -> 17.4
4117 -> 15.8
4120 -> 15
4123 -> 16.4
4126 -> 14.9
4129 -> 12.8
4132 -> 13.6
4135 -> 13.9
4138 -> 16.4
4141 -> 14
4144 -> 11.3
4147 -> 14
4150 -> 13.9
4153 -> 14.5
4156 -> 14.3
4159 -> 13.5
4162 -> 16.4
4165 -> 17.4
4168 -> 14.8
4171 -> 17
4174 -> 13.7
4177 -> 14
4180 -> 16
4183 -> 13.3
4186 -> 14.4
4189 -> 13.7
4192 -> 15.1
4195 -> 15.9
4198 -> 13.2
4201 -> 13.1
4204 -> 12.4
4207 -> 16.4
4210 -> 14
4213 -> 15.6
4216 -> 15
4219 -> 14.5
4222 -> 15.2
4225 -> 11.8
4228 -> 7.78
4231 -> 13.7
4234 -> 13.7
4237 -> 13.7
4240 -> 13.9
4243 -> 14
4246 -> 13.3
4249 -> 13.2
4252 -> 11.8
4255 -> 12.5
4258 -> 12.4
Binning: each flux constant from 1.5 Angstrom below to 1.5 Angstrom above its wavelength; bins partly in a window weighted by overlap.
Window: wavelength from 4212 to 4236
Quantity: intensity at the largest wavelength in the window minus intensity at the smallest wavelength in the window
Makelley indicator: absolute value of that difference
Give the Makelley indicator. 1.90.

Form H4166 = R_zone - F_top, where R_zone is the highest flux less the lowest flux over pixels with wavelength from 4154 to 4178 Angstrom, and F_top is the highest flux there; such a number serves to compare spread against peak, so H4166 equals -13.5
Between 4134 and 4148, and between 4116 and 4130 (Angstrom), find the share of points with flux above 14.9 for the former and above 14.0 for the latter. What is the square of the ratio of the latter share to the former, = 16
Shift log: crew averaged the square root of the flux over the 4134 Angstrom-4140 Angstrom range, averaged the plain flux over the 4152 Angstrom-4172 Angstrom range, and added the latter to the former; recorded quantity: 19.3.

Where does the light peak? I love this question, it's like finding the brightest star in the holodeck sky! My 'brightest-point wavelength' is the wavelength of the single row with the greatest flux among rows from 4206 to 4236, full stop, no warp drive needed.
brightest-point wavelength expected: 4207 Angstrom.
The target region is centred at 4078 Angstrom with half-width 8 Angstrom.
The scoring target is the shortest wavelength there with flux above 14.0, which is 4078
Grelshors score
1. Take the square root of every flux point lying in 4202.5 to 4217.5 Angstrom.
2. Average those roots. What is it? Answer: 3.83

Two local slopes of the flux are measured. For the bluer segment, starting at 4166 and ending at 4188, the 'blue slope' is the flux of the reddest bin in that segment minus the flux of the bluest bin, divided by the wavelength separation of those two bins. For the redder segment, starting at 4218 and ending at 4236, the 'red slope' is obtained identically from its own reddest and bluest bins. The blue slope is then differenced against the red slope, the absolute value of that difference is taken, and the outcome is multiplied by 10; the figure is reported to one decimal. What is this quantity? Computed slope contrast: 0.3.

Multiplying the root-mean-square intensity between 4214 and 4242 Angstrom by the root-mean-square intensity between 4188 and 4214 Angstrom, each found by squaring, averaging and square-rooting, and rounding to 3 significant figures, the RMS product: 194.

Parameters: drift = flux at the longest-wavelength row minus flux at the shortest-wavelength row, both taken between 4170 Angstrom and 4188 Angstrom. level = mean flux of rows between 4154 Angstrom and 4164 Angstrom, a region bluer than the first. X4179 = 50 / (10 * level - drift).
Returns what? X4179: 0.33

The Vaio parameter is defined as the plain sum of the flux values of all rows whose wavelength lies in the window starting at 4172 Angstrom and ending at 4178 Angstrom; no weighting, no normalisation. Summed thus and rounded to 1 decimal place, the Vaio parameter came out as 27.7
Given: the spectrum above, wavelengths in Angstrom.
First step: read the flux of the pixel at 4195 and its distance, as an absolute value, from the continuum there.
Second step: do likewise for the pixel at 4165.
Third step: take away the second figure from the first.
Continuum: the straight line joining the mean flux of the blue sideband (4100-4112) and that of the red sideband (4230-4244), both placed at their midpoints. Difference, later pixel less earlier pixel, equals -1.7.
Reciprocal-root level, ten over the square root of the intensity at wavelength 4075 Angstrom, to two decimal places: 2.80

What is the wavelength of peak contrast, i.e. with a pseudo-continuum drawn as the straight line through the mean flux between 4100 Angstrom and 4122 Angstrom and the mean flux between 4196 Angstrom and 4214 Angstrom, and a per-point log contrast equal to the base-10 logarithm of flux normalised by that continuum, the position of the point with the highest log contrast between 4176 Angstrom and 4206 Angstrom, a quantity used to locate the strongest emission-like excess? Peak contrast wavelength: 4180 Angstrom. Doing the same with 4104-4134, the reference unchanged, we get 4114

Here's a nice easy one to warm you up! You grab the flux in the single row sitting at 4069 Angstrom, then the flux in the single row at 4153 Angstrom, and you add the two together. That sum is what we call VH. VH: 29.5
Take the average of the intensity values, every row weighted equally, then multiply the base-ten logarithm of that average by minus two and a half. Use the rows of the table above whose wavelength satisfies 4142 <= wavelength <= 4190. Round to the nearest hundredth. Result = -2.90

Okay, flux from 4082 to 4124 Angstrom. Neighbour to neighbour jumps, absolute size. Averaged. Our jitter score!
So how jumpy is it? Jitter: 1.78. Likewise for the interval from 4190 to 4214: 1.76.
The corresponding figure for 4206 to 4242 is 1.76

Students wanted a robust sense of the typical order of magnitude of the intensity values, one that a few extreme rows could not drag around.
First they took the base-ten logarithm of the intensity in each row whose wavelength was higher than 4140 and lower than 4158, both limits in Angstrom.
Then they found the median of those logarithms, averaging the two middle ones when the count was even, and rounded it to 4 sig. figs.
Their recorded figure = 1.146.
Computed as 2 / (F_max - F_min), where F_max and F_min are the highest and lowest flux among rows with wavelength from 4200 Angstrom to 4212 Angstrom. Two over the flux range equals 0.50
